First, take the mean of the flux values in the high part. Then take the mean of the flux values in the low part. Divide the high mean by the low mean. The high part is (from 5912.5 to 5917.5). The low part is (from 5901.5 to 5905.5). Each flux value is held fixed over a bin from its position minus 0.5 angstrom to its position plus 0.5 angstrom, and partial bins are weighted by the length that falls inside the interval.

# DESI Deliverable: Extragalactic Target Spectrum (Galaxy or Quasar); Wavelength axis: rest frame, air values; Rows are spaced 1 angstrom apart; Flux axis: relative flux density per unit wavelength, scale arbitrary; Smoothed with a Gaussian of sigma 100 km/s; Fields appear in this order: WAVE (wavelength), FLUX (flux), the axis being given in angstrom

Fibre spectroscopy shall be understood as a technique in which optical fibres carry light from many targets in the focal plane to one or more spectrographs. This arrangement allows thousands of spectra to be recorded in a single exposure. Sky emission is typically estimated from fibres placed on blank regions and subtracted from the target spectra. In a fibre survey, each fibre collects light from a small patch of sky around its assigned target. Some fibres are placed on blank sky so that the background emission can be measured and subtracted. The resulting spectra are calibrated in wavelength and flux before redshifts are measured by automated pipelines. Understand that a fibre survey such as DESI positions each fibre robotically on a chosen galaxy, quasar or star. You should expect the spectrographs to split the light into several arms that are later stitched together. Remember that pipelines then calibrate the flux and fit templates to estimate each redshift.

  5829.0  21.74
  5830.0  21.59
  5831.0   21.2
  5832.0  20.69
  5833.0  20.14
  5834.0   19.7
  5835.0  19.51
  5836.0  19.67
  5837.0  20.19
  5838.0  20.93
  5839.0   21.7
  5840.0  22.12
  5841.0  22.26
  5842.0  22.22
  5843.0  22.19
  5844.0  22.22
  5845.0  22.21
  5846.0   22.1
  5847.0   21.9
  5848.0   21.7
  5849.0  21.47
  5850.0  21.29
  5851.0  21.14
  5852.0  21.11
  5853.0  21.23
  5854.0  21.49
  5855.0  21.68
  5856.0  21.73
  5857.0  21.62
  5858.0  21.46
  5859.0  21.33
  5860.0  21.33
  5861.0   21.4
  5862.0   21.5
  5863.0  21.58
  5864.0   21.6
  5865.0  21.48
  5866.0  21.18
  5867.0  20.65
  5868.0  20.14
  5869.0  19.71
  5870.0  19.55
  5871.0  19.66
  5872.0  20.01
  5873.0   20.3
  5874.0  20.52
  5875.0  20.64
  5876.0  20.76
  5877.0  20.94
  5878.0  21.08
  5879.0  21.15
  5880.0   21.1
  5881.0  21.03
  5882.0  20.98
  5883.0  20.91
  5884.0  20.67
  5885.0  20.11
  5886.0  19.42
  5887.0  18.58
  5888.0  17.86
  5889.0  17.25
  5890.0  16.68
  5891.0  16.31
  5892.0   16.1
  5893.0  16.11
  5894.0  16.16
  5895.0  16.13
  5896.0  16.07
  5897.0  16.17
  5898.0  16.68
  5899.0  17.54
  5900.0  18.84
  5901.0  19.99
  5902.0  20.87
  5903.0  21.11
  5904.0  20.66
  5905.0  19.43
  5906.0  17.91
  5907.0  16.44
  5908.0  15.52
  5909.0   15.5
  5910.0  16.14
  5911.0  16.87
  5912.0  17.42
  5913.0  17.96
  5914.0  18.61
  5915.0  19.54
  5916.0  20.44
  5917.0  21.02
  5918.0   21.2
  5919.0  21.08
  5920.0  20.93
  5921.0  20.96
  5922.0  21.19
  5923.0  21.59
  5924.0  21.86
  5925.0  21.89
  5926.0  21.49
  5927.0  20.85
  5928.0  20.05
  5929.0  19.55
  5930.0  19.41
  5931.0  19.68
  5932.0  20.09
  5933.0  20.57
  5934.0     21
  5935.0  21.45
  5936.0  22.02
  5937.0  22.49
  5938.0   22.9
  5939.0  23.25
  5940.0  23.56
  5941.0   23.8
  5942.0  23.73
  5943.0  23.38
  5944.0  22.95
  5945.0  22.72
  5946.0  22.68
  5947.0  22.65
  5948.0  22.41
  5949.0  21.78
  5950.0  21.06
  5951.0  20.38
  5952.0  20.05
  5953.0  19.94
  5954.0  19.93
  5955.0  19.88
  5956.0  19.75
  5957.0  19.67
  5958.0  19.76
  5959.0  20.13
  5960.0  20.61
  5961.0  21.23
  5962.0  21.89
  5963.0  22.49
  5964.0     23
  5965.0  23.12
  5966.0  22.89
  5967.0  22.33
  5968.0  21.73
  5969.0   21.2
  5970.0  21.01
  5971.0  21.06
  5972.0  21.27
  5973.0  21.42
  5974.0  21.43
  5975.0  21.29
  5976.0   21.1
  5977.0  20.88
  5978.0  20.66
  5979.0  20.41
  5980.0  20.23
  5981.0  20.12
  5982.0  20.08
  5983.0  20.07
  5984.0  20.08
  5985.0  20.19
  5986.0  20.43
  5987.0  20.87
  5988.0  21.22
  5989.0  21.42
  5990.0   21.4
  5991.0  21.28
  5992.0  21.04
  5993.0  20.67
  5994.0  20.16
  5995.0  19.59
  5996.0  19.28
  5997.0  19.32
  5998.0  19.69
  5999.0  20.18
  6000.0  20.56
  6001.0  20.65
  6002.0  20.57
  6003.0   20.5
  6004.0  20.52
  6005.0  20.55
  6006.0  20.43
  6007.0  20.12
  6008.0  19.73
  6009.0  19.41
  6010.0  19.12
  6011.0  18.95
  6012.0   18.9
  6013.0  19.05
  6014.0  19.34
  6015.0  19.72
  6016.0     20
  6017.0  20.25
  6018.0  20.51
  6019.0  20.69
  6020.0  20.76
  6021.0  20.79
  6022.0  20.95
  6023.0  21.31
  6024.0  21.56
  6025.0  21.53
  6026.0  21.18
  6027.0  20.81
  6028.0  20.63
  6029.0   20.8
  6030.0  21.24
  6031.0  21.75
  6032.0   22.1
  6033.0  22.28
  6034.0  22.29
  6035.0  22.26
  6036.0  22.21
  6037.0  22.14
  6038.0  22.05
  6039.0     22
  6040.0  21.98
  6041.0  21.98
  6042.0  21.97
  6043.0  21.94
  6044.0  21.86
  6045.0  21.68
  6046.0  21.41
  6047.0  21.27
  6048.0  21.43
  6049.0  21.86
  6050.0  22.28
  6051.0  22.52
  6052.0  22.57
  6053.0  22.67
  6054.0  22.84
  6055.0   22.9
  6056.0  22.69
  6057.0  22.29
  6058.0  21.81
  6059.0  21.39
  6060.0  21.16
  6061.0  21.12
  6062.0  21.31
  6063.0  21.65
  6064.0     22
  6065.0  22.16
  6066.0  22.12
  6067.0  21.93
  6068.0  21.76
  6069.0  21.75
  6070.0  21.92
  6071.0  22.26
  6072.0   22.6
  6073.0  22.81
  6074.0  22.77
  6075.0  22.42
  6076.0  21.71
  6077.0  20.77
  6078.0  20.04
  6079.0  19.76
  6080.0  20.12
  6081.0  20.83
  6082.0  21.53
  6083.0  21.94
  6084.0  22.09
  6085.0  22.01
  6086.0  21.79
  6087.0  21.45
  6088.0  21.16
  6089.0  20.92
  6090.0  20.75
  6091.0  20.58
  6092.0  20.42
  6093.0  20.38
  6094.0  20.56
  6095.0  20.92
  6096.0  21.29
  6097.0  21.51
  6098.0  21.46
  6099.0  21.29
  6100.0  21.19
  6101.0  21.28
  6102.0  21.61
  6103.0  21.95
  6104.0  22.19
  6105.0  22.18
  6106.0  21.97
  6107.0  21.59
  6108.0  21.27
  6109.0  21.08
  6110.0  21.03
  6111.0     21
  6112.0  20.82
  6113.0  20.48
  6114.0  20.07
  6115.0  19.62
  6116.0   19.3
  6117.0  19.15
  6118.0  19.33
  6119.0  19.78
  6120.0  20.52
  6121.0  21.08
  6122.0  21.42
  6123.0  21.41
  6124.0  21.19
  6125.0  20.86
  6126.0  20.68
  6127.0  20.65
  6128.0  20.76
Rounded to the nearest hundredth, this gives 0.95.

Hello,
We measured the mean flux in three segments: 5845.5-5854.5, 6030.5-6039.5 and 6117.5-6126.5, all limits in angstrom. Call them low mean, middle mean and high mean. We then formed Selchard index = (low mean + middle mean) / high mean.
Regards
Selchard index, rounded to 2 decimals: 2.11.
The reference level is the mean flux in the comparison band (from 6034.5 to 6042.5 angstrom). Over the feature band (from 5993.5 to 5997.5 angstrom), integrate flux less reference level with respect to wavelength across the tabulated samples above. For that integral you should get -9.9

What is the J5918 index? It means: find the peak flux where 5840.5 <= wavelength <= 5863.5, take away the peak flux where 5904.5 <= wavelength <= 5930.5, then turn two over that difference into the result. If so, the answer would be 5.4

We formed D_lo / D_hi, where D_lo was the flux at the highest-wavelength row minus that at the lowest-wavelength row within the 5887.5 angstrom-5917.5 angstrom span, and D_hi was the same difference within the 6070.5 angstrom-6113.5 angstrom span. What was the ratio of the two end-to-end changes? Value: -1.8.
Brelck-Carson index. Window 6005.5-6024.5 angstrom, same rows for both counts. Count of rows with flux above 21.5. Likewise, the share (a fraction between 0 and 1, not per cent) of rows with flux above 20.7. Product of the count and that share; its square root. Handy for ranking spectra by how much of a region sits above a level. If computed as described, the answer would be 0.5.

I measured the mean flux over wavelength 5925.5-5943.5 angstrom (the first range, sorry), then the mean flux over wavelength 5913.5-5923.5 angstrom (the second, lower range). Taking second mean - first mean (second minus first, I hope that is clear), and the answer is -1.0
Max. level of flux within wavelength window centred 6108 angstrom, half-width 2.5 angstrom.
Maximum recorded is 21.97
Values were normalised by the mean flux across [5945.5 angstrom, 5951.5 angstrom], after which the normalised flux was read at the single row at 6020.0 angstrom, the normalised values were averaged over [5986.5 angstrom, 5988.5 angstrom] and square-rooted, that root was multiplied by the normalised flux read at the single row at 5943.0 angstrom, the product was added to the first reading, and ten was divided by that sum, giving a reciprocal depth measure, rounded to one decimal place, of 5.0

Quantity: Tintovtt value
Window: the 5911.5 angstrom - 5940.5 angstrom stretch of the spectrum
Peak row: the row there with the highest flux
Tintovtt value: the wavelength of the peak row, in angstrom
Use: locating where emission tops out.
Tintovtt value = 5940.0 angstrom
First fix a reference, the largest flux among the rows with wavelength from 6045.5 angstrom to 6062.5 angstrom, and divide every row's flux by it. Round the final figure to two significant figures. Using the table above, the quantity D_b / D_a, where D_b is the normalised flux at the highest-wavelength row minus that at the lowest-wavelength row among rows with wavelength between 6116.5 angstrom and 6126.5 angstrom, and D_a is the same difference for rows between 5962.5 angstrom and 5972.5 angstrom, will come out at -1.3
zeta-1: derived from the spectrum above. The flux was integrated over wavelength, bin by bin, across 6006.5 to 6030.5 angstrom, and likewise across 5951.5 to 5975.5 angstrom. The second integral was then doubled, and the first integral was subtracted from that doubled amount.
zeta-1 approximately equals 527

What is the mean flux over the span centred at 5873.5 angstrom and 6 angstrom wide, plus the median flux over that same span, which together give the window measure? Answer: 40.7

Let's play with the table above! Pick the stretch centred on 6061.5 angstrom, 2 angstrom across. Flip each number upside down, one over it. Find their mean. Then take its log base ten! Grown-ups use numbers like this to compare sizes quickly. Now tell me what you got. -1.33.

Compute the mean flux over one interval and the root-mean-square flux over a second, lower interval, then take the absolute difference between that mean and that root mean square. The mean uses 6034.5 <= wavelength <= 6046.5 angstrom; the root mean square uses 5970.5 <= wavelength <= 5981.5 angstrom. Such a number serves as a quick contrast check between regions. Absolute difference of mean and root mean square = 1.05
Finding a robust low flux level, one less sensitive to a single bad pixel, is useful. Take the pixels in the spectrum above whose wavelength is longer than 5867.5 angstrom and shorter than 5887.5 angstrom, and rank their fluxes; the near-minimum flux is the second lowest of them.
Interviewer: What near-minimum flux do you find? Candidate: 19.42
